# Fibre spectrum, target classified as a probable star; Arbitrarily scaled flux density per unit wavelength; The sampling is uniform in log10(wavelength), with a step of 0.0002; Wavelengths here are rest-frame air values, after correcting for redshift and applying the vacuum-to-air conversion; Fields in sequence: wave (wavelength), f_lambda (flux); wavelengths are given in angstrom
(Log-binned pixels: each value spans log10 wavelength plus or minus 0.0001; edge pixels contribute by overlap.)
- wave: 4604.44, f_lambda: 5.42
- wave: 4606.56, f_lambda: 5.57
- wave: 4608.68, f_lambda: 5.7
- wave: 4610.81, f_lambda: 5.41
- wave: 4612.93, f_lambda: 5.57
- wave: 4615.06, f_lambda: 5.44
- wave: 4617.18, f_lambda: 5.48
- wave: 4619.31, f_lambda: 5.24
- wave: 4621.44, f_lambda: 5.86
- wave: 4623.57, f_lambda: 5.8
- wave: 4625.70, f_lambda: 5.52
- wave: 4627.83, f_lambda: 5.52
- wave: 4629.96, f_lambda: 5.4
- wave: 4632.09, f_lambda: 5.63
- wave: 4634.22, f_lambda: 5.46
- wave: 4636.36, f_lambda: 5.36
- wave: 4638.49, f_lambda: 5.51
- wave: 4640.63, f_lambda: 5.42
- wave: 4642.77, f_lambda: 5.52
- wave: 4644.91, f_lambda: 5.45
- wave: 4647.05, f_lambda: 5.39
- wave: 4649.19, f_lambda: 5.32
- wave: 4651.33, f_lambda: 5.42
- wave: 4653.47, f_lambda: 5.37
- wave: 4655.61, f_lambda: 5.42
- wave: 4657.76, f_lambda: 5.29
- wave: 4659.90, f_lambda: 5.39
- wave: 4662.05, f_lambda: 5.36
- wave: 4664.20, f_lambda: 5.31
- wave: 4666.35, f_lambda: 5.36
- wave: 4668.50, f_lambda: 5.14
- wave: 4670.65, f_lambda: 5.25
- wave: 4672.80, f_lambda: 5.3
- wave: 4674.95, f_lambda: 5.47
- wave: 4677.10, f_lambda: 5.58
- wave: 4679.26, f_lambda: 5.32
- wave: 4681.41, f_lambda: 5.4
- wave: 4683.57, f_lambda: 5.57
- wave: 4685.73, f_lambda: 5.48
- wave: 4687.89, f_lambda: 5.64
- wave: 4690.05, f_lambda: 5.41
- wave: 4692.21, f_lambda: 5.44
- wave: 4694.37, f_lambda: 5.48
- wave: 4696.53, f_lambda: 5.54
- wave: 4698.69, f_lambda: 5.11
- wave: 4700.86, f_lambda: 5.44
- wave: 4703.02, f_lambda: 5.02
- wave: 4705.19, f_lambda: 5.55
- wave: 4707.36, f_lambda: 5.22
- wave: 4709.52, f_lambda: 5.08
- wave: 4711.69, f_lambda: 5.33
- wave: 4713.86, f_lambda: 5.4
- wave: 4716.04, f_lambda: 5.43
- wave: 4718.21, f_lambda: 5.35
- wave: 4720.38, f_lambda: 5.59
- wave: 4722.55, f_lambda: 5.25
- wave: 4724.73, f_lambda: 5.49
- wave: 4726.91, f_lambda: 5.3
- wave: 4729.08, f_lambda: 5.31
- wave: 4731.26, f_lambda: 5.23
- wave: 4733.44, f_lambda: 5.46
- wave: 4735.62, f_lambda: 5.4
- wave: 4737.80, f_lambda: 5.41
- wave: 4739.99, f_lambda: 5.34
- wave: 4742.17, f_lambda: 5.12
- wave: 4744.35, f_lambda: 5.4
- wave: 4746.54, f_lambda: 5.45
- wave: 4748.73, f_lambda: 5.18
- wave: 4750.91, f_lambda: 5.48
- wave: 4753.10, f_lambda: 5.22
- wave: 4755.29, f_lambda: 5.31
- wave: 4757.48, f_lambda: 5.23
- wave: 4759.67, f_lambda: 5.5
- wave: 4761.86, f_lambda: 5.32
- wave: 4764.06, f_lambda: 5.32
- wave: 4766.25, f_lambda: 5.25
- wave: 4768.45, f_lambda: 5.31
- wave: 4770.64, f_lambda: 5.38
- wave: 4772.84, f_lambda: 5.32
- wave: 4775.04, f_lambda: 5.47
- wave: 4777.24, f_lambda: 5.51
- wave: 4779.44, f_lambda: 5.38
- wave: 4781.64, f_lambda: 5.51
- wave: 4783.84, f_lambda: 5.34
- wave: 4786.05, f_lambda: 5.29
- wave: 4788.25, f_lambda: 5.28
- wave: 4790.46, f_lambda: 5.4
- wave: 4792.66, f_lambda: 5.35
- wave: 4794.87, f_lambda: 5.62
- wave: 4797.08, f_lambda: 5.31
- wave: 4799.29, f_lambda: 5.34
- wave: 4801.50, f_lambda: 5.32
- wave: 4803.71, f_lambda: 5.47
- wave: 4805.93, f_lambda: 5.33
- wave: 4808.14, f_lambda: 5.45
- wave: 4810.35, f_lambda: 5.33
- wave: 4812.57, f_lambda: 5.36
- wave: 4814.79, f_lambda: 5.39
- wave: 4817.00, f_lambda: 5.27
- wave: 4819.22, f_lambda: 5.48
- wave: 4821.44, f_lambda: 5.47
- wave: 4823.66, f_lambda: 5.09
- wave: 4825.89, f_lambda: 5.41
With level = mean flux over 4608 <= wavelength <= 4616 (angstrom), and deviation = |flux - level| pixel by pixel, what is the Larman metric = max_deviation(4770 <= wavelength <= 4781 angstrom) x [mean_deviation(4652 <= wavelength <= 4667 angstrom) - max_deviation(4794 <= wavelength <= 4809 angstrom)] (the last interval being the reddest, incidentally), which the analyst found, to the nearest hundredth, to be -0.01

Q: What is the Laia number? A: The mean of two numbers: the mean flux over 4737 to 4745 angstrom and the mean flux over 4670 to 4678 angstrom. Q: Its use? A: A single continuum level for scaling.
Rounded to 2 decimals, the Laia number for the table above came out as 5.36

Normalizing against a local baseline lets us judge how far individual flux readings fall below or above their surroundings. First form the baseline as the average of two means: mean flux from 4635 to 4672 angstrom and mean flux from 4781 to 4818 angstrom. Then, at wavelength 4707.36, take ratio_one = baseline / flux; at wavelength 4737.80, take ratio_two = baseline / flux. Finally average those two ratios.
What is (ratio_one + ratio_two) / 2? 1.01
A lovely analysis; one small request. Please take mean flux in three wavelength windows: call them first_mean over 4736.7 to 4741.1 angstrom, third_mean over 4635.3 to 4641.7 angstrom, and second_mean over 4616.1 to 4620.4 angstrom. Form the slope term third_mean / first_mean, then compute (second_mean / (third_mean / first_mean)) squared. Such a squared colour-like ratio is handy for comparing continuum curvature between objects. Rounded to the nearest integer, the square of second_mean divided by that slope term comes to 28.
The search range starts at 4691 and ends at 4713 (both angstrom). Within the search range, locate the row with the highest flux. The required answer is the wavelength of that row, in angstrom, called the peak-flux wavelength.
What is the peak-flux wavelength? 4705.19 angstrom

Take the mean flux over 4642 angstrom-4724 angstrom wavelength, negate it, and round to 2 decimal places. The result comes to -5.38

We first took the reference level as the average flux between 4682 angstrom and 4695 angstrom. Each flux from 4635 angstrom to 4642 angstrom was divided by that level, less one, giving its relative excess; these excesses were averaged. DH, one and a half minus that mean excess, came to 1.51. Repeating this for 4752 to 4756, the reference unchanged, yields 1.54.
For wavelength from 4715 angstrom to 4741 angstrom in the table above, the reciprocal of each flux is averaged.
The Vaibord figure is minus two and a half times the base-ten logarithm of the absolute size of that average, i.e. 1.827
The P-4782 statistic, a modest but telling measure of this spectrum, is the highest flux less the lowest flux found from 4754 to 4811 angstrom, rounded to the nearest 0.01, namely 0.39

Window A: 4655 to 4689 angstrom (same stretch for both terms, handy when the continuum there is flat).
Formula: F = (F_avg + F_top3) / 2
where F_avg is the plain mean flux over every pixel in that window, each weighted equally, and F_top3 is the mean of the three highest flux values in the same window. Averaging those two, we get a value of 5.49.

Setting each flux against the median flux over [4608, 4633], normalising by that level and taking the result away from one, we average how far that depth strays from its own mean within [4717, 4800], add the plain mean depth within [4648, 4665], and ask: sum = 0.045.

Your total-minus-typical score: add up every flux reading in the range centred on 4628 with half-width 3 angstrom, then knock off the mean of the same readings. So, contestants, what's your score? 11.0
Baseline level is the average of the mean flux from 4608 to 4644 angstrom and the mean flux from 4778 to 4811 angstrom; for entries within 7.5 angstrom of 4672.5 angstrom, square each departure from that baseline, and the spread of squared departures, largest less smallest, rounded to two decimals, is 0.10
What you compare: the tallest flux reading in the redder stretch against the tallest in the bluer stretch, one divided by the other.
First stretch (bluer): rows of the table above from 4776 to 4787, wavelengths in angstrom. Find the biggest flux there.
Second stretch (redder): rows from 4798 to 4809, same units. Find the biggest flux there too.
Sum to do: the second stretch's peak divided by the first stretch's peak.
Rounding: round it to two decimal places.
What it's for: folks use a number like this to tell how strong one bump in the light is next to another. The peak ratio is 0.99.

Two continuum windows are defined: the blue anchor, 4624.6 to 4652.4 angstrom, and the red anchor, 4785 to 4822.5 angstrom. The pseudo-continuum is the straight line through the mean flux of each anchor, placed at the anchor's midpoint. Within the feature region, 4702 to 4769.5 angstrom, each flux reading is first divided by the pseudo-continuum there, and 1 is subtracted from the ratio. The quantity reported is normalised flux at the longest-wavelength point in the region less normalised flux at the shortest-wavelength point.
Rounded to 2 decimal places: 0.06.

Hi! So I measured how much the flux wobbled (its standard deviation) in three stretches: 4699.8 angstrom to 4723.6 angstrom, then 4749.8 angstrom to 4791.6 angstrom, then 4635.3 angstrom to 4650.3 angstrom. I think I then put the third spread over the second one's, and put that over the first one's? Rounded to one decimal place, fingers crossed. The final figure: 4.4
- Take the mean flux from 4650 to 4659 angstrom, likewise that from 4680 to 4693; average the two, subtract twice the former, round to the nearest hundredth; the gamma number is -5.32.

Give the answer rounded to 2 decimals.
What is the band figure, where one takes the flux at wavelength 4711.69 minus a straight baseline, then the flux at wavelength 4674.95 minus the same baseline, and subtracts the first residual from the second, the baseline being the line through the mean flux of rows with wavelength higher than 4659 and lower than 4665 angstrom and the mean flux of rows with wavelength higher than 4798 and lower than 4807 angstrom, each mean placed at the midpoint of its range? 0.14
